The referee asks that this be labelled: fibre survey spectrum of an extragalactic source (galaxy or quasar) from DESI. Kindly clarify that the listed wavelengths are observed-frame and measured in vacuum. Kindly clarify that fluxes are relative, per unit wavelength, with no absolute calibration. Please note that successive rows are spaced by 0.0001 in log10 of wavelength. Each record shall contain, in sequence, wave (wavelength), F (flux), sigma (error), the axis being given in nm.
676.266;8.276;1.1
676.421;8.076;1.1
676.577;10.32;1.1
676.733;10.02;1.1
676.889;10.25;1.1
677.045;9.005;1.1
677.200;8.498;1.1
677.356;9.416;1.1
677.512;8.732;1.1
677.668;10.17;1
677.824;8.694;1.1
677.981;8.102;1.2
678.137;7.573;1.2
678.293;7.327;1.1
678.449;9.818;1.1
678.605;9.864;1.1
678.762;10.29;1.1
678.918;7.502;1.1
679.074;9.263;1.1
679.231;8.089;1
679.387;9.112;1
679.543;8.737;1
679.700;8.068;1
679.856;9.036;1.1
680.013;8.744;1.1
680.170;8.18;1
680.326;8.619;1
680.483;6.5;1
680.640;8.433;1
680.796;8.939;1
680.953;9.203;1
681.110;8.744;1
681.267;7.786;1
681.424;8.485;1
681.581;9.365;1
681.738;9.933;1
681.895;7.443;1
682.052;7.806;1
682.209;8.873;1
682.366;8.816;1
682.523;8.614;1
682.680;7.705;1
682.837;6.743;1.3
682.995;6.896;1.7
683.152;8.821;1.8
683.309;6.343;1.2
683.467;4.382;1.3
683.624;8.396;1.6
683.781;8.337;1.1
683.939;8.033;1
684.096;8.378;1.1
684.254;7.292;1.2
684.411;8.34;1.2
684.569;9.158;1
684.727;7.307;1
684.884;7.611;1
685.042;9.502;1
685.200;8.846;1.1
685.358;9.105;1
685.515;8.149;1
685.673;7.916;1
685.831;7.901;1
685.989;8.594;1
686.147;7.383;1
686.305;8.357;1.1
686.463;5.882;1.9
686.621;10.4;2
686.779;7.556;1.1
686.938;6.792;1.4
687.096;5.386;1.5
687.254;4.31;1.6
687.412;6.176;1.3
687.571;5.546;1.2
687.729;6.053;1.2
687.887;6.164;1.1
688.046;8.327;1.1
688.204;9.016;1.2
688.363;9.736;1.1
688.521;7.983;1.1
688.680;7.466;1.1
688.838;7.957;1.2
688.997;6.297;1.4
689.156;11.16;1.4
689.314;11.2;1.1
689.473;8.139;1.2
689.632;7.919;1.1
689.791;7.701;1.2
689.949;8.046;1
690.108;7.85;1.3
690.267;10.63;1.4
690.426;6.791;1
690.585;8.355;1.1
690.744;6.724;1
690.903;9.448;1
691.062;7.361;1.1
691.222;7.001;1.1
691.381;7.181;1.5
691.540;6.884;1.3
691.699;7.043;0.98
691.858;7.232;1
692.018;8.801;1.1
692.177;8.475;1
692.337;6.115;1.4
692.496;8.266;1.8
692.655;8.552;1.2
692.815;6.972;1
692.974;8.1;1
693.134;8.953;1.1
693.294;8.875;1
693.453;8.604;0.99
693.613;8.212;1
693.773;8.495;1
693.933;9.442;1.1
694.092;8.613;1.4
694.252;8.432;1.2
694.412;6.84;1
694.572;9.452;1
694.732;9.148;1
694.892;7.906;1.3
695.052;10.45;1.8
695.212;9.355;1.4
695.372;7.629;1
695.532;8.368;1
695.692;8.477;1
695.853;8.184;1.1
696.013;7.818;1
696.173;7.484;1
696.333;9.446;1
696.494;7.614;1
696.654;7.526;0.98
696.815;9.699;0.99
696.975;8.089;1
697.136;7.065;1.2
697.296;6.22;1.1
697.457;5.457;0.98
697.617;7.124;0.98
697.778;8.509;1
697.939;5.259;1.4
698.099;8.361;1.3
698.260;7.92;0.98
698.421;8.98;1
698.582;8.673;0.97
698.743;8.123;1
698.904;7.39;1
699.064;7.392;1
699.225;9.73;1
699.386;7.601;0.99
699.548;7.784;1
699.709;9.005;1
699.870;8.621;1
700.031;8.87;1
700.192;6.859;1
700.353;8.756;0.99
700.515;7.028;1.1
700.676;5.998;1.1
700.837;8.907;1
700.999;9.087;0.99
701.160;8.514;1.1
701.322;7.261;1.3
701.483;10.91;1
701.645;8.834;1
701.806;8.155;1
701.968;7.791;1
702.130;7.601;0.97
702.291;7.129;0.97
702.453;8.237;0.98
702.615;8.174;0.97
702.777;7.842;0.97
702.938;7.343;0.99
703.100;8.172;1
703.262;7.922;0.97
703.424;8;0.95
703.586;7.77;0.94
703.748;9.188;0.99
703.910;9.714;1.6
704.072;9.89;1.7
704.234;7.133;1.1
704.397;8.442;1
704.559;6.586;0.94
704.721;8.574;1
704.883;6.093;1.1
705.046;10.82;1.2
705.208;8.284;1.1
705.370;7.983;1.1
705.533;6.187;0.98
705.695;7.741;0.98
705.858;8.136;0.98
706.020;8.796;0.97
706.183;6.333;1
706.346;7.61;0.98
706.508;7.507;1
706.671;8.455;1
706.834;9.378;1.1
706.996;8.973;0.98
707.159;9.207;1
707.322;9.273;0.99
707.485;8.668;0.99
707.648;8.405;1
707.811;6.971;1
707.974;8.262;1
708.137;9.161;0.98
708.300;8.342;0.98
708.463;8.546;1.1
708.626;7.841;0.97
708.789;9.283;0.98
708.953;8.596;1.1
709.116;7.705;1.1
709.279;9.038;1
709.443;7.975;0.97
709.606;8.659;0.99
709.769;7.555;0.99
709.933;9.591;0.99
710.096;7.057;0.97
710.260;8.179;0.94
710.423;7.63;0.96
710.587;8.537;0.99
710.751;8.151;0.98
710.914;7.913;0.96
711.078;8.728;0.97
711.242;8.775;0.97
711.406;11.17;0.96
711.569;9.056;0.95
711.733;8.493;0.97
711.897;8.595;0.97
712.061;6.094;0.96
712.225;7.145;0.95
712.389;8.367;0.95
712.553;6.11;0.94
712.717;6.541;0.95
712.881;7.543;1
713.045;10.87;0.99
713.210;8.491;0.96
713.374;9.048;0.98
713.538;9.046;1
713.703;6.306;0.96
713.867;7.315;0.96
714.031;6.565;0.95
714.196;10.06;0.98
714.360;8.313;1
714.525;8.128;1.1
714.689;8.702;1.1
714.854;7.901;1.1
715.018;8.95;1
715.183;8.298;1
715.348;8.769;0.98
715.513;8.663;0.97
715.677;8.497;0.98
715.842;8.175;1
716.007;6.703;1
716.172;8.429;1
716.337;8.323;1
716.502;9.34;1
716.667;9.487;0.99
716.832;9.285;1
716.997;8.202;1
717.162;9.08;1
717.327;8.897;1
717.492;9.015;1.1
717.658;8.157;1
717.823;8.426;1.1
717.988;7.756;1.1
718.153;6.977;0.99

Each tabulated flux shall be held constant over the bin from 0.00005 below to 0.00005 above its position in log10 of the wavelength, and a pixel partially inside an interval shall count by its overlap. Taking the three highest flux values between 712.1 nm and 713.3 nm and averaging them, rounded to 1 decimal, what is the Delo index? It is 9.2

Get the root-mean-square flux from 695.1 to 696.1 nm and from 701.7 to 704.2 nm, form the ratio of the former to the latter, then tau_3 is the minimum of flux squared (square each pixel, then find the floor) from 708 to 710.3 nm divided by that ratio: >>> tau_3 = 49.3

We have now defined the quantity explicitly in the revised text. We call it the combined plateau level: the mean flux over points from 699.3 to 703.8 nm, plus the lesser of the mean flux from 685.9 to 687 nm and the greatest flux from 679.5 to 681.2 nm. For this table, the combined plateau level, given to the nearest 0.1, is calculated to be 16.0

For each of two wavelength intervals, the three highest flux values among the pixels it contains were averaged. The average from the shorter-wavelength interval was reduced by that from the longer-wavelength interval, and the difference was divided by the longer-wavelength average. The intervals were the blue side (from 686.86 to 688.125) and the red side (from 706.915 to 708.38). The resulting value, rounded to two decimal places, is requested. -0.23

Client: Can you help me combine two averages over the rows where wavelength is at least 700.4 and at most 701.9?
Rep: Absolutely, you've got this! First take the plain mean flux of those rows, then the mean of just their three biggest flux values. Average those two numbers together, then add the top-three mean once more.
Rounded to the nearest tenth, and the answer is 18.6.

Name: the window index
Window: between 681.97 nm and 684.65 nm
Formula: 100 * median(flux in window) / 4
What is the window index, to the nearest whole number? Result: 208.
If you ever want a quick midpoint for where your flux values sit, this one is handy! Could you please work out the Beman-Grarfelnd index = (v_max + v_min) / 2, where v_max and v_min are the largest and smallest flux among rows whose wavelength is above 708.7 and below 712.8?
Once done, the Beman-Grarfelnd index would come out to 8.63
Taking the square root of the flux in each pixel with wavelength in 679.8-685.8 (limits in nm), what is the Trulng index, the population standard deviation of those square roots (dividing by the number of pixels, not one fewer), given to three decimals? 0.192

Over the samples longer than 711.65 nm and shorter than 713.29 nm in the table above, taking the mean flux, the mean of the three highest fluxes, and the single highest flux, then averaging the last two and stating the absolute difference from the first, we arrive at 2.3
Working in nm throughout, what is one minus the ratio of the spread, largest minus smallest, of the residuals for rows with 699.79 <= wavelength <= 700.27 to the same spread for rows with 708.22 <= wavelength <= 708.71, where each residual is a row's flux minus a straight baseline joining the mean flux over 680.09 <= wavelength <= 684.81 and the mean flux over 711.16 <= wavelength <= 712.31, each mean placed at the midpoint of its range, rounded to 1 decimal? -1.8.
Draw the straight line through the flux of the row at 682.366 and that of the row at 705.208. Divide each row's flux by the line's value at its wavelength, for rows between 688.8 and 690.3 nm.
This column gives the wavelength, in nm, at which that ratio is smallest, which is 688.997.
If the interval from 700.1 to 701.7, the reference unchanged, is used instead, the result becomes 700.676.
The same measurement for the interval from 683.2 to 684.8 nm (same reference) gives 683.467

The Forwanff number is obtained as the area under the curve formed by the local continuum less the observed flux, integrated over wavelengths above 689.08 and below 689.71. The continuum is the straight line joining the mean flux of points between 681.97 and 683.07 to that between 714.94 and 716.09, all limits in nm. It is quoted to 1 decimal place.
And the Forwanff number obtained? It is -1.0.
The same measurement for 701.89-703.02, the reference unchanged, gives 0.5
